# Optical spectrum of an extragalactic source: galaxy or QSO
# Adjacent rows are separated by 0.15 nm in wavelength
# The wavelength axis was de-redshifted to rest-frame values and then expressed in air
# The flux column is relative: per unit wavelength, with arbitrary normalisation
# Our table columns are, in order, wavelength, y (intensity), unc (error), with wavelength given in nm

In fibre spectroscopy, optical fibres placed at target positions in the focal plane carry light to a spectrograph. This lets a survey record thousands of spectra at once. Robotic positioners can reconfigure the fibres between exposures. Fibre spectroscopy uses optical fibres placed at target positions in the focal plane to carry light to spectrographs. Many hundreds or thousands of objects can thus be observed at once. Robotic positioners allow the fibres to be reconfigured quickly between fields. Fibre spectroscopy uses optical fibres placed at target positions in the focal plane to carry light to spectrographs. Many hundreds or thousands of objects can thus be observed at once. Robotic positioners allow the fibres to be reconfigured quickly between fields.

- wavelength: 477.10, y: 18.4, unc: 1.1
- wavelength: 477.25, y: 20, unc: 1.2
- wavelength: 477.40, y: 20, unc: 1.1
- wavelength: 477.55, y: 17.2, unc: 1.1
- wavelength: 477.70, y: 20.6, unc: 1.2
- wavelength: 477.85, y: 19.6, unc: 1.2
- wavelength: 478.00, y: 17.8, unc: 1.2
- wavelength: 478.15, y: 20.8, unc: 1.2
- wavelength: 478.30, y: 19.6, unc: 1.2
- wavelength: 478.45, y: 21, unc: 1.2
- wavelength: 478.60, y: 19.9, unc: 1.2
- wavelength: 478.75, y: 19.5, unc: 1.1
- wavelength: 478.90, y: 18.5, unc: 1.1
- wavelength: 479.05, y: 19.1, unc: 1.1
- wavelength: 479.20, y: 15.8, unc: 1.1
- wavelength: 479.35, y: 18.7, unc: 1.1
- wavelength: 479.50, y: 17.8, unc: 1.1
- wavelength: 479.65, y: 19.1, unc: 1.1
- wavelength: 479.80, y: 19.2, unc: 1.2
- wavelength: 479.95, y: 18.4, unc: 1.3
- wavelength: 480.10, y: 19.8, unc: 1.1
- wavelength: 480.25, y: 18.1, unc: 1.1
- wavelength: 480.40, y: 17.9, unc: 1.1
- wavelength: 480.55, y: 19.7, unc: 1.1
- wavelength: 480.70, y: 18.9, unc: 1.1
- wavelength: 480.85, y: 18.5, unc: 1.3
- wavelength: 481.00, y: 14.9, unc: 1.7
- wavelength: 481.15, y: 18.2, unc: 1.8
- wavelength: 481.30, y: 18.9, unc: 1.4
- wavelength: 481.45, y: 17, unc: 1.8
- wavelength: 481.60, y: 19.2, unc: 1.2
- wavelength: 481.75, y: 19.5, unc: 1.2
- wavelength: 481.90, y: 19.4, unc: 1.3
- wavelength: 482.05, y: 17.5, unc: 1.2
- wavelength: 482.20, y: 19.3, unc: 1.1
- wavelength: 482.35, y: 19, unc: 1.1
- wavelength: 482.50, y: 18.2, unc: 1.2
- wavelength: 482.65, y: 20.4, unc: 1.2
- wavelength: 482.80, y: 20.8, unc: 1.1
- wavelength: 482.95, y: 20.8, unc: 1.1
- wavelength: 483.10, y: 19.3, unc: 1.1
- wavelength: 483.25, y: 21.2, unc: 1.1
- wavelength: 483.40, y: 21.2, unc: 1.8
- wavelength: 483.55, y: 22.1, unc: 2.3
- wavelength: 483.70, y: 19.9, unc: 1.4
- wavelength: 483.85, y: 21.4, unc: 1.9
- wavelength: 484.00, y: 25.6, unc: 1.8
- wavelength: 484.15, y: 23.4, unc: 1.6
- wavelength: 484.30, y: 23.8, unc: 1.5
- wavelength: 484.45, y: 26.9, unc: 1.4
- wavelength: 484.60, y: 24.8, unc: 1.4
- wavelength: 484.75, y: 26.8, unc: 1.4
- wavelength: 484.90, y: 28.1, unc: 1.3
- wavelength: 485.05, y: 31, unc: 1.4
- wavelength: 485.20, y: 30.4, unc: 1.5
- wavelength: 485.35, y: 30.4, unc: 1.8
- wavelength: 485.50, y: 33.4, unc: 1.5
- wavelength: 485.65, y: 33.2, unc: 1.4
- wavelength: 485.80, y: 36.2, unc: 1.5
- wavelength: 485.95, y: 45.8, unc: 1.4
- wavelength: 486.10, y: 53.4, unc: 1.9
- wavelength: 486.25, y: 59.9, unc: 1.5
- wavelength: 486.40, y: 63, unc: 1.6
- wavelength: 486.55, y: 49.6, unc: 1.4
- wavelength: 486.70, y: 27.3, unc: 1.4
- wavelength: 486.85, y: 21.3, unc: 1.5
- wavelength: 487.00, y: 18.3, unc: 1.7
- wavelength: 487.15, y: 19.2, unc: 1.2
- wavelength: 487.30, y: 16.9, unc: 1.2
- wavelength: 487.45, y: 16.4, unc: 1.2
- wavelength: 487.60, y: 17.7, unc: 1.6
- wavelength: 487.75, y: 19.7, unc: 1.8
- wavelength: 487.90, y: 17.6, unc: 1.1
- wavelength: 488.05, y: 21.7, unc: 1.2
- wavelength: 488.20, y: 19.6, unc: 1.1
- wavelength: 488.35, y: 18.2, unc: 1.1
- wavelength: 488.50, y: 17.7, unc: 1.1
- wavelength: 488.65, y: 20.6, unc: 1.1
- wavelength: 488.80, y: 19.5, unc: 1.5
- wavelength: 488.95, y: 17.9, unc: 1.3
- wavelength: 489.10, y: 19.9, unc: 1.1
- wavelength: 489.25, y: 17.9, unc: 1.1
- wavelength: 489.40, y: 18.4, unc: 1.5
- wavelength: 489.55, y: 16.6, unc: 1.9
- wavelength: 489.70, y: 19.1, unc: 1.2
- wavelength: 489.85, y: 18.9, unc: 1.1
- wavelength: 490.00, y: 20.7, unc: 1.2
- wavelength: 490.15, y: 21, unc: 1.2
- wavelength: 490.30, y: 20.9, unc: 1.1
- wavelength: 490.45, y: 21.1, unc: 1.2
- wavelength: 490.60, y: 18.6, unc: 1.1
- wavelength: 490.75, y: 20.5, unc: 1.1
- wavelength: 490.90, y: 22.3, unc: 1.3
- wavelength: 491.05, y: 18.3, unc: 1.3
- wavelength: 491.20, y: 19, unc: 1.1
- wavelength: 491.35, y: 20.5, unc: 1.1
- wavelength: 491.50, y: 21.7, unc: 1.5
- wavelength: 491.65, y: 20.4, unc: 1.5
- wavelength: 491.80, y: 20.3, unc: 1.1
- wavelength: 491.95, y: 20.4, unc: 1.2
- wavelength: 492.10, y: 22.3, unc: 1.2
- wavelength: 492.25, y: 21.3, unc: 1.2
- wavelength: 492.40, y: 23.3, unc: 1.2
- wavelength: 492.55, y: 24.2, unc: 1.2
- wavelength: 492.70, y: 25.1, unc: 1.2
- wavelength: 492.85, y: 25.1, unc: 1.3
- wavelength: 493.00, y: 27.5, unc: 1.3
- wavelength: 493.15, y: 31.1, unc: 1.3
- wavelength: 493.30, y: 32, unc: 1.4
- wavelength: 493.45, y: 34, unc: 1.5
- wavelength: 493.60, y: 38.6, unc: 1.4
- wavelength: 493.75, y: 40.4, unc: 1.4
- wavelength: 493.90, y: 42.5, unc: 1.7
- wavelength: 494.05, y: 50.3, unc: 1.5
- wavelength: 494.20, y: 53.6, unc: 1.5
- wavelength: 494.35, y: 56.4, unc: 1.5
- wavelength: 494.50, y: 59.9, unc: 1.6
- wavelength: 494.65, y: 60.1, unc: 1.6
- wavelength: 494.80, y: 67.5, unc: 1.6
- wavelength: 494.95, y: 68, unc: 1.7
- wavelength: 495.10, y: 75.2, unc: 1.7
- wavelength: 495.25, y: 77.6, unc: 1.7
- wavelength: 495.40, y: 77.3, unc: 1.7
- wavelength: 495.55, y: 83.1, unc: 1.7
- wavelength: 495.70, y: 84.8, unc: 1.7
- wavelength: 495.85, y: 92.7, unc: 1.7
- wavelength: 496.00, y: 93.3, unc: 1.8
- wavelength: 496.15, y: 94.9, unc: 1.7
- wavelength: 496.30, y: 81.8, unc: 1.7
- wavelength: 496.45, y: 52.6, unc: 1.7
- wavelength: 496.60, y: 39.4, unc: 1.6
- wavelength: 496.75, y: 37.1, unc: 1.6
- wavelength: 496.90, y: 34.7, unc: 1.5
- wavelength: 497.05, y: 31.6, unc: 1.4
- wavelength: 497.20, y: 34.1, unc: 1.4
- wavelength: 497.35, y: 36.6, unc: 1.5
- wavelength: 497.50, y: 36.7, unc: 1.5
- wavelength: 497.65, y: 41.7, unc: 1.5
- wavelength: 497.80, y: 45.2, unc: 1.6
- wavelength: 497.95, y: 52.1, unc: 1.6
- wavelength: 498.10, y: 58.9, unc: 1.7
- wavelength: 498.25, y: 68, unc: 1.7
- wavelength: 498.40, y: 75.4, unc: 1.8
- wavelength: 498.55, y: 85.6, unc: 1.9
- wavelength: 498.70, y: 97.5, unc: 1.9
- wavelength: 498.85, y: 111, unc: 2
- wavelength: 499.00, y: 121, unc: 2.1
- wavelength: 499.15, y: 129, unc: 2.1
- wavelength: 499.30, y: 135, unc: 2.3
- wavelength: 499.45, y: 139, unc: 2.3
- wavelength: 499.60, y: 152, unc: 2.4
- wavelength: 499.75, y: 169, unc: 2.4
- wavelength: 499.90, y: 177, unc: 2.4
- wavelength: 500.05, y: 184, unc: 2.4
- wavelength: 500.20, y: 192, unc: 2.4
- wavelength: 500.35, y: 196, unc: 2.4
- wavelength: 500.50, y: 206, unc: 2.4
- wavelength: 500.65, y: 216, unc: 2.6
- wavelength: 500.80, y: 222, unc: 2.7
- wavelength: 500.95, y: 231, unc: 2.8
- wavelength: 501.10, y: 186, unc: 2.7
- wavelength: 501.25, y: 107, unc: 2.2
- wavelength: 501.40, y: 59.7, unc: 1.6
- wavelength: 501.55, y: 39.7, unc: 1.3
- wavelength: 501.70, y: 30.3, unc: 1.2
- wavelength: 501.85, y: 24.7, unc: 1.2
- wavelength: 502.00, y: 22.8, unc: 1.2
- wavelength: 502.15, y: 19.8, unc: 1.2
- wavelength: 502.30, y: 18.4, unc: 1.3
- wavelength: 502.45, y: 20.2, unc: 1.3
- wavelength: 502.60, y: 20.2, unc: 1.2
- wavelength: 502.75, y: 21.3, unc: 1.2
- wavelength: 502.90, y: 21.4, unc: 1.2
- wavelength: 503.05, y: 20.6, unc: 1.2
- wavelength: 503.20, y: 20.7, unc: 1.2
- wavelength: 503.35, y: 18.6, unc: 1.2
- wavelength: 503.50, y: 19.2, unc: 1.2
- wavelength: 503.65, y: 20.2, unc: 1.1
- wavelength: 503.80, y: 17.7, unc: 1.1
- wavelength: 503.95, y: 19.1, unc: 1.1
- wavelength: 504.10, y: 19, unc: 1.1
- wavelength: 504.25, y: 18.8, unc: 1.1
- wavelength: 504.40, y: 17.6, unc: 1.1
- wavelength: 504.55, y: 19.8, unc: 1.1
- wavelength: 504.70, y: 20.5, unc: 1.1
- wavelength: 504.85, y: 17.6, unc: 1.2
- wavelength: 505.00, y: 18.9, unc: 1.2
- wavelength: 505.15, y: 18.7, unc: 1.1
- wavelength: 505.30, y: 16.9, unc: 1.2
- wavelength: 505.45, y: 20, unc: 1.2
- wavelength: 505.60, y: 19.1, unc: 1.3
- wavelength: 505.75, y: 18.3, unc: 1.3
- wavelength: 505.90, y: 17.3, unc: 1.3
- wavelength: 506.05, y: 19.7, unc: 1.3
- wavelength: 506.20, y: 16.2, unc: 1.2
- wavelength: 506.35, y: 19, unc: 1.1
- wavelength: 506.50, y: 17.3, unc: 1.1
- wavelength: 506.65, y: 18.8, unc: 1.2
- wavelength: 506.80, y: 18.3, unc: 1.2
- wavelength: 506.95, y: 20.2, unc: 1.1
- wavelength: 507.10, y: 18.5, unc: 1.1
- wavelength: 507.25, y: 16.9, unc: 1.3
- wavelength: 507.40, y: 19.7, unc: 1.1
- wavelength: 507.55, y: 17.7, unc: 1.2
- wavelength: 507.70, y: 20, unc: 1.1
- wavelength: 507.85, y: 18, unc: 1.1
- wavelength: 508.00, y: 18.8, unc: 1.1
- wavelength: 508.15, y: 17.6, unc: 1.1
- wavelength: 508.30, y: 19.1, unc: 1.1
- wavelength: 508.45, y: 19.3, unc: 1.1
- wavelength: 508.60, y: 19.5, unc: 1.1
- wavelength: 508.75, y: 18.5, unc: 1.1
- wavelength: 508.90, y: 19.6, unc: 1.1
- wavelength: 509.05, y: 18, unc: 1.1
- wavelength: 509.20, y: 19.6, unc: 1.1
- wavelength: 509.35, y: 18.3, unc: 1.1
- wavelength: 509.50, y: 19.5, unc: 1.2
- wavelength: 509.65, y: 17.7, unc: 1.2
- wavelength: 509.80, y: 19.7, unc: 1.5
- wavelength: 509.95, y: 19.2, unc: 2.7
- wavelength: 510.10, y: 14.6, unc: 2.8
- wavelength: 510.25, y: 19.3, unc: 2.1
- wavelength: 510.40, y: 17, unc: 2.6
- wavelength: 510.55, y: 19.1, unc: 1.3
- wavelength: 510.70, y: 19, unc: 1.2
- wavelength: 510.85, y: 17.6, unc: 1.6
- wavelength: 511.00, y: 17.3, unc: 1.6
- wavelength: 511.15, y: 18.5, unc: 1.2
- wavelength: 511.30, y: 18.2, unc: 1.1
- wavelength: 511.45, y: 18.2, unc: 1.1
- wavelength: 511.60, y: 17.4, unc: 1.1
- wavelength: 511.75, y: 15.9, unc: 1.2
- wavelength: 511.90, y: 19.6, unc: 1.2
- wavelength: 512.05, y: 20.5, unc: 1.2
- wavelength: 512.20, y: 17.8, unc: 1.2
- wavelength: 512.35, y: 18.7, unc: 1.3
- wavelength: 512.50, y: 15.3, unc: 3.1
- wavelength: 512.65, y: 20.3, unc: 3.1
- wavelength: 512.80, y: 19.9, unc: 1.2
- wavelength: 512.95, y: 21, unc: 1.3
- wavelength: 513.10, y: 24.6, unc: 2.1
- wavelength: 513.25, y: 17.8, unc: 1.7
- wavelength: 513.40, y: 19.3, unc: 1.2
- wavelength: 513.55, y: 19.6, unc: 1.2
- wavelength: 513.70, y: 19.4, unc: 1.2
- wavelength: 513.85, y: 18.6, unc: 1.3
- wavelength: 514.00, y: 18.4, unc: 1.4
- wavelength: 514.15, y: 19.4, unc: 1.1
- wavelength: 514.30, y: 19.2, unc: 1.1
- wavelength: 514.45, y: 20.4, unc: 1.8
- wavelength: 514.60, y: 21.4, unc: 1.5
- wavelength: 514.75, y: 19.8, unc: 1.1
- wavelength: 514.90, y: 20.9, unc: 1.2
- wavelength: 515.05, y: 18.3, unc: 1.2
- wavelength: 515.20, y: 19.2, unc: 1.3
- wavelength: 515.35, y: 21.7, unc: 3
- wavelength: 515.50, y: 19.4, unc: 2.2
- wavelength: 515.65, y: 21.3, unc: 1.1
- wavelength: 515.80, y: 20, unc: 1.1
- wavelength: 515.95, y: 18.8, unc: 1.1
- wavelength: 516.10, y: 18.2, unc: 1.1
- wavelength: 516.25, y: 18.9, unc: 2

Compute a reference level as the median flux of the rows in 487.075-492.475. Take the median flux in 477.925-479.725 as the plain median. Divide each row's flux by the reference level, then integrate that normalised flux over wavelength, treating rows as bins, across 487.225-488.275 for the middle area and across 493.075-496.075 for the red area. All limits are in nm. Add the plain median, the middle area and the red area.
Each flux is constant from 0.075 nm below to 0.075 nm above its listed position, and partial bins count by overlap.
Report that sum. 29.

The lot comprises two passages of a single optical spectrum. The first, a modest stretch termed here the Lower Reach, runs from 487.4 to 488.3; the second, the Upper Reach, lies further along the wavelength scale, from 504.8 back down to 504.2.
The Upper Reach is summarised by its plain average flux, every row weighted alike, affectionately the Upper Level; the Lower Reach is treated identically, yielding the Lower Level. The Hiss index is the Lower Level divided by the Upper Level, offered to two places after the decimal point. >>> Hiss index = 0.98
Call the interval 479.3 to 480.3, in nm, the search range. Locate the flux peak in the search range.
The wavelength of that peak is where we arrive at 480.10 nm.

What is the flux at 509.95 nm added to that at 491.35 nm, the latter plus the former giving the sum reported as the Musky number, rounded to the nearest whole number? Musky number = 40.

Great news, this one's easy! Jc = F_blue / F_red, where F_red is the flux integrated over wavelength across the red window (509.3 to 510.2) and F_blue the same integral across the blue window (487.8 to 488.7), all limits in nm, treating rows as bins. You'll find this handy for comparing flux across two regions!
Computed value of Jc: 1.06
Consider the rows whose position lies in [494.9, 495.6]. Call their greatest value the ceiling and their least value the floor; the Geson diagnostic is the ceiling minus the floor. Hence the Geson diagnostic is 15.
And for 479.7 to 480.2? 1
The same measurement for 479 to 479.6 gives 3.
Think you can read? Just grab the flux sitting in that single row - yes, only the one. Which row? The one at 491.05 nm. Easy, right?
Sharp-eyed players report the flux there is 18.3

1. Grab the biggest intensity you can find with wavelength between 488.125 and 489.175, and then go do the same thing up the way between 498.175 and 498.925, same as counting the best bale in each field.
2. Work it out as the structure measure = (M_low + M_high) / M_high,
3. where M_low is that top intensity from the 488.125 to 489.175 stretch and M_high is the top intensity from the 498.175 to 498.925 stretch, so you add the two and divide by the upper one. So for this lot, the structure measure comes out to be 1.2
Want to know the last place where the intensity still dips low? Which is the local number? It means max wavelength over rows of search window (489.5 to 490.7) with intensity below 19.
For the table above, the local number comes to 490.60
